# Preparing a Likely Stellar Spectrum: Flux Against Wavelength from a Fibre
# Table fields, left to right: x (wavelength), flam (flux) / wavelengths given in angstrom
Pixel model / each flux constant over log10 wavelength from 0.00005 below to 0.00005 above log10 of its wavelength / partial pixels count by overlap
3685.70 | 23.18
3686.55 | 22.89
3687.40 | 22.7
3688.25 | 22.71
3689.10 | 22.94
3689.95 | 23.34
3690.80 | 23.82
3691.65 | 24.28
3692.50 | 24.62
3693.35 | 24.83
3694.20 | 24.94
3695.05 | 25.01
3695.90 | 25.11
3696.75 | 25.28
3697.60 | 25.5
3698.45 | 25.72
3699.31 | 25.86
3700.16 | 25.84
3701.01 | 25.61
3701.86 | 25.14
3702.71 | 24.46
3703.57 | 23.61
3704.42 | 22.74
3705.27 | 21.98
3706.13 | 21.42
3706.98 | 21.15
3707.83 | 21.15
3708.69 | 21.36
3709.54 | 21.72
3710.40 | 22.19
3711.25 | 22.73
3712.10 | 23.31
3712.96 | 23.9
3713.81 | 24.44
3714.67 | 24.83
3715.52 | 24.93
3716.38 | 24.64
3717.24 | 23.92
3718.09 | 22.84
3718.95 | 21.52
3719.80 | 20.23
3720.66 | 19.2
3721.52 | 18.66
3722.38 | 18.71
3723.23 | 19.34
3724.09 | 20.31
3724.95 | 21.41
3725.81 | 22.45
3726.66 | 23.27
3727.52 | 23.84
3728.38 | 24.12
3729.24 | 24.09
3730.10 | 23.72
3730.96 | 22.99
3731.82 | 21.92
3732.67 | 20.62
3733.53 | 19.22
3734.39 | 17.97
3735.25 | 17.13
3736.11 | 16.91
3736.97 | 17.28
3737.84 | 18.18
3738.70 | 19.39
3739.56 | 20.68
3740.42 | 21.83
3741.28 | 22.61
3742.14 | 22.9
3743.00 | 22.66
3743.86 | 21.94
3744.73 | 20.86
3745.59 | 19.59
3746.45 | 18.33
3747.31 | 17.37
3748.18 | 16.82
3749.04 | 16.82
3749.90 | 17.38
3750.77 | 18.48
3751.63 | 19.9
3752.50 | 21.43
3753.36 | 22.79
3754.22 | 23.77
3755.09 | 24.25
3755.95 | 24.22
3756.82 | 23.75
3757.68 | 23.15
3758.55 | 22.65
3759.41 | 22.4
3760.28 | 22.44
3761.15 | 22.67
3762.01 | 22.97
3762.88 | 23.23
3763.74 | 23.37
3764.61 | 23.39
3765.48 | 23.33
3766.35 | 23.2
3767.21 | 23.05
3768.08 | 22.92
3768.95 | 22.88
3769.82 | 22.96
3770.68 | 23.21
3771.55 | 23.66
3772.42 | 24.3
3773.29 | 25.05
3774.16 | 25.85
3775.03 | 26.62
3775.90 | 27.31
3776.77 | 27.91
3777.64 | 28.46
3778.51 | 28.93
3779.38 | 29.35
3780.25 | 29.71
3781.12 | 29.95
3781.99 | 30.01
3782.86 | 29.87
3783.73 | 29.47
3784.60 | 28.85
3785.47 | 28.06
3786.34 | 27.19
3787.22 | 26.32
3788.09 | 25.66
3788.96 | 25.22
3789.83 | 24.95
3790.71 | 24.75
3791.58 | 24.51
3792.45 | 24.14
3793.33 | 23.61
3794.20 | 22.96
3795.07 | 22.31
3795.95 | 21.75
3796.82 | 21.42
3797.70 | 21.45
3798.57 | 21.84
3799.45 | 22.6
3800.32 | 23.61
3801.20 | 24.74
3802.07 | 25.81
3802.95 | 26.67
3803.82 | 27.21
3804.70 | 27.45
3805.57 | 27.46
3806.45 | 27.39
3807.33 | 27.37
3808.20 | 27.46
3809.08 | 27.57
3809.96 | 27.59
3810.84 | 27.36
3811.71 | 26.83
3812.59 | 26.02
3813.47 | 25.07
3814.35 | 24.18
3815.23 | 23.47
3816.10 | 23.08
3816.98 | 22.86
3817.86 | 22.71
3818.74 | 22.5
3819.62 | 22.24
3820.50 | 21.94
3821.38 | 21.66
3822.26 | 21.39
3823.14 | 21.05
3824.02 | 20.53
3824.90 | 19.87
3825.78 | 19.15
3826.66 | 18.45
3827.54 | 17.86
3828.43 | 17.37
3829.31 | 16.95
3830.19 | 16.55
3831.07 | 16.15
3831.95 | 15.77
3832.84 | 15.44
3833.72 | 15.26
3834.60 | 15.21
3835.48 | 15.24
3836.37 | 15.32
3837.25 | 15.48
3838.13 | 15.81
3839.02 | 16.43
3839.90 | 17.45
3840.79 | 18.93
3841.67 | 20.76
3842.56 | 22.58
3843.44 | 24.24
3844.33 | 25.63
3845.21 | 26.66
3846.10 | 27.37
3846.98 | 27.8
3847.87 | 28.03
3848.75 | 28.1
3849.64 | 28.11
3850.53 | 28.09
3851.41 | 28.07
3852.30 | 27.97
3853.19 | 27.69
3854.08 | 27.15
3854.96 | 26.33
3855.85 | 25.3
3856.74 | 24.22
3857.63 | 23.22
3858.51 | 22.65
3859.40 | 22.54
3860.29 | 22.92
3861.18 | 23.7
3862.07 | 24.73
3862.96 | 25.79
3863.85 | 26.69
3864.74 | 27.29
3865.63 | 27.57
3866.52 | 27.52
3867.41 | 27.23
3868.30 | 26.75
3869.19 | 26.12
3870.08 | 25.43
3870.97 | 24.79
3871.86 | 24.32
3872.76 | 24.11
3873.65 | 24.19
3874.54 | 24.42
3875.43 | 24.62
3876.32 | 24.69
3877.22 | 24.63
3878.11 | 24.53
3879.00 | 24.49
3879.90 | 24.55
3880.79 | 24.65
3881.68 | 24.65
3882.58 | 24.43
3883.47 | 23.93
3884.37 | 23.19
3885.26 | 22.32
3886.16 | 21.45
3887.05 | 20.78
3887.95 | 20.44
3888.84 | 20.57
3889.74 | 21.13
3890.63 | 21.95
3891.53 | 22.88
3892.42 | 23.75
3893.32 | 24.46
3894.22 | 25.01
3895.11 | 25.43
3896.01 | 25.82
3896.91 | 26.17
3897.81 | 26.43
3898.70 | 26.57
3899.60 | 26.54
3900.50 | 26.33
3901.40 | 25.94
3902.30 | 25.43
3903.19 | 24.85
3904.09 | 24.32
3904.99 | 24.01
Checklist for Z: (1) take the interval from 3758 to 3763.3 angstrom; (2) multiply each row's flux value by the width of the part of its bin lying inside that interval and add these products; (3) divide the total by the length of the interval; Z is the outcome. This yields 23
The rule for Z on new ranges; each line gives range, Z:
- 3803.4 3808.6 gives 27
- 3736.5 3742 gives 20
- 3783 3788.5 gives 28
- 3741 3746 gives 22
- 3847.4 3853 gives 28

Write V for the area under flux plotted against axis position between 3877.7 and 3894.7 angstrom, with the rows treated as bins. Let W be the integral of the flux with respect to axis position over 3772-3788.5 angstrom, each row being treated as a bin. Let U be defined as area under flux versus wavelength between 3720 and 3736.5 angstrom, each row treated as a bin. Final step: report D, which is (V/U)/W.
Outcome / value 0.0025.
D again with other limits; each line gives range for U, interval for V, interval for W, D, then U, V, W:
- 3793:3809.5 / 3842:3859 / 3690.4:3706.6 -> 0.0027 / 409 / 446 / 397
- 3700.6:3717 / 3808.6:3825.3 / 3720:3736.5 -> 0.0030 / 381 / 394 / 344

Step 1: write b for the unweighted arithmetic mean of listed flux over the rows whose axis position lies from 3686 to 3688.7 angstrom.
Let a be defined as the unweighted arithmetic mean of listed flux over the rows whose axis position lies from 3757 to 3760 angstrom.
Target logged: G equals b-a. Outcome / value 0.0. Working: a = 23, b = 22.8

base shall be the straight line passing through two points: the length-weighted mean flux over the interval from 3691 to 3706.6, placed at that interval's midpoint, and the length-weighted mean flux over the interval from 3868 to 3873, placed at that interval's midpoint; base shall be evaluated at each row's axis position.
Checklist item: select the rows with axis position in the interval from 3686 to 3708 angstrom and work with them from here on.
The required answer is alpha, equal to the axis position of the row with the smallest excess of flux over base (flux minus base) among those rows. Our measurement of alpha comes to 3707.83 angstrom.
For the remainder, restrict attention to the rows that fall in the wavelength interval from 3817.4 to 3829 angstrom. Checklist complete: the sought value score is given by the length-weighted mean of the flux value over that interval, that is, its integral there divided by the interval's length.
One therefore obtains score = 20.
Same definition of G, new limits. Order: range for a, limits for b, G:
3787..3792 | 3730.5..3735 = -4.7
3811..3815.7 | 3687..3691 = -2.0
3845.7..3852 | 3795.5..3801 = -5.8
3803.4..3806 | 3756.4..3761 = -4.5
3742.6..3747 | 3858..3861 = 2.0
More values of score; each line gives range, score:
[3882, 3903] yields 24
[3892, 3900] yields 26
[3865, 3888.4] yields 24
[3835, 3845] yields 19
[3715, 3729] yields 22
